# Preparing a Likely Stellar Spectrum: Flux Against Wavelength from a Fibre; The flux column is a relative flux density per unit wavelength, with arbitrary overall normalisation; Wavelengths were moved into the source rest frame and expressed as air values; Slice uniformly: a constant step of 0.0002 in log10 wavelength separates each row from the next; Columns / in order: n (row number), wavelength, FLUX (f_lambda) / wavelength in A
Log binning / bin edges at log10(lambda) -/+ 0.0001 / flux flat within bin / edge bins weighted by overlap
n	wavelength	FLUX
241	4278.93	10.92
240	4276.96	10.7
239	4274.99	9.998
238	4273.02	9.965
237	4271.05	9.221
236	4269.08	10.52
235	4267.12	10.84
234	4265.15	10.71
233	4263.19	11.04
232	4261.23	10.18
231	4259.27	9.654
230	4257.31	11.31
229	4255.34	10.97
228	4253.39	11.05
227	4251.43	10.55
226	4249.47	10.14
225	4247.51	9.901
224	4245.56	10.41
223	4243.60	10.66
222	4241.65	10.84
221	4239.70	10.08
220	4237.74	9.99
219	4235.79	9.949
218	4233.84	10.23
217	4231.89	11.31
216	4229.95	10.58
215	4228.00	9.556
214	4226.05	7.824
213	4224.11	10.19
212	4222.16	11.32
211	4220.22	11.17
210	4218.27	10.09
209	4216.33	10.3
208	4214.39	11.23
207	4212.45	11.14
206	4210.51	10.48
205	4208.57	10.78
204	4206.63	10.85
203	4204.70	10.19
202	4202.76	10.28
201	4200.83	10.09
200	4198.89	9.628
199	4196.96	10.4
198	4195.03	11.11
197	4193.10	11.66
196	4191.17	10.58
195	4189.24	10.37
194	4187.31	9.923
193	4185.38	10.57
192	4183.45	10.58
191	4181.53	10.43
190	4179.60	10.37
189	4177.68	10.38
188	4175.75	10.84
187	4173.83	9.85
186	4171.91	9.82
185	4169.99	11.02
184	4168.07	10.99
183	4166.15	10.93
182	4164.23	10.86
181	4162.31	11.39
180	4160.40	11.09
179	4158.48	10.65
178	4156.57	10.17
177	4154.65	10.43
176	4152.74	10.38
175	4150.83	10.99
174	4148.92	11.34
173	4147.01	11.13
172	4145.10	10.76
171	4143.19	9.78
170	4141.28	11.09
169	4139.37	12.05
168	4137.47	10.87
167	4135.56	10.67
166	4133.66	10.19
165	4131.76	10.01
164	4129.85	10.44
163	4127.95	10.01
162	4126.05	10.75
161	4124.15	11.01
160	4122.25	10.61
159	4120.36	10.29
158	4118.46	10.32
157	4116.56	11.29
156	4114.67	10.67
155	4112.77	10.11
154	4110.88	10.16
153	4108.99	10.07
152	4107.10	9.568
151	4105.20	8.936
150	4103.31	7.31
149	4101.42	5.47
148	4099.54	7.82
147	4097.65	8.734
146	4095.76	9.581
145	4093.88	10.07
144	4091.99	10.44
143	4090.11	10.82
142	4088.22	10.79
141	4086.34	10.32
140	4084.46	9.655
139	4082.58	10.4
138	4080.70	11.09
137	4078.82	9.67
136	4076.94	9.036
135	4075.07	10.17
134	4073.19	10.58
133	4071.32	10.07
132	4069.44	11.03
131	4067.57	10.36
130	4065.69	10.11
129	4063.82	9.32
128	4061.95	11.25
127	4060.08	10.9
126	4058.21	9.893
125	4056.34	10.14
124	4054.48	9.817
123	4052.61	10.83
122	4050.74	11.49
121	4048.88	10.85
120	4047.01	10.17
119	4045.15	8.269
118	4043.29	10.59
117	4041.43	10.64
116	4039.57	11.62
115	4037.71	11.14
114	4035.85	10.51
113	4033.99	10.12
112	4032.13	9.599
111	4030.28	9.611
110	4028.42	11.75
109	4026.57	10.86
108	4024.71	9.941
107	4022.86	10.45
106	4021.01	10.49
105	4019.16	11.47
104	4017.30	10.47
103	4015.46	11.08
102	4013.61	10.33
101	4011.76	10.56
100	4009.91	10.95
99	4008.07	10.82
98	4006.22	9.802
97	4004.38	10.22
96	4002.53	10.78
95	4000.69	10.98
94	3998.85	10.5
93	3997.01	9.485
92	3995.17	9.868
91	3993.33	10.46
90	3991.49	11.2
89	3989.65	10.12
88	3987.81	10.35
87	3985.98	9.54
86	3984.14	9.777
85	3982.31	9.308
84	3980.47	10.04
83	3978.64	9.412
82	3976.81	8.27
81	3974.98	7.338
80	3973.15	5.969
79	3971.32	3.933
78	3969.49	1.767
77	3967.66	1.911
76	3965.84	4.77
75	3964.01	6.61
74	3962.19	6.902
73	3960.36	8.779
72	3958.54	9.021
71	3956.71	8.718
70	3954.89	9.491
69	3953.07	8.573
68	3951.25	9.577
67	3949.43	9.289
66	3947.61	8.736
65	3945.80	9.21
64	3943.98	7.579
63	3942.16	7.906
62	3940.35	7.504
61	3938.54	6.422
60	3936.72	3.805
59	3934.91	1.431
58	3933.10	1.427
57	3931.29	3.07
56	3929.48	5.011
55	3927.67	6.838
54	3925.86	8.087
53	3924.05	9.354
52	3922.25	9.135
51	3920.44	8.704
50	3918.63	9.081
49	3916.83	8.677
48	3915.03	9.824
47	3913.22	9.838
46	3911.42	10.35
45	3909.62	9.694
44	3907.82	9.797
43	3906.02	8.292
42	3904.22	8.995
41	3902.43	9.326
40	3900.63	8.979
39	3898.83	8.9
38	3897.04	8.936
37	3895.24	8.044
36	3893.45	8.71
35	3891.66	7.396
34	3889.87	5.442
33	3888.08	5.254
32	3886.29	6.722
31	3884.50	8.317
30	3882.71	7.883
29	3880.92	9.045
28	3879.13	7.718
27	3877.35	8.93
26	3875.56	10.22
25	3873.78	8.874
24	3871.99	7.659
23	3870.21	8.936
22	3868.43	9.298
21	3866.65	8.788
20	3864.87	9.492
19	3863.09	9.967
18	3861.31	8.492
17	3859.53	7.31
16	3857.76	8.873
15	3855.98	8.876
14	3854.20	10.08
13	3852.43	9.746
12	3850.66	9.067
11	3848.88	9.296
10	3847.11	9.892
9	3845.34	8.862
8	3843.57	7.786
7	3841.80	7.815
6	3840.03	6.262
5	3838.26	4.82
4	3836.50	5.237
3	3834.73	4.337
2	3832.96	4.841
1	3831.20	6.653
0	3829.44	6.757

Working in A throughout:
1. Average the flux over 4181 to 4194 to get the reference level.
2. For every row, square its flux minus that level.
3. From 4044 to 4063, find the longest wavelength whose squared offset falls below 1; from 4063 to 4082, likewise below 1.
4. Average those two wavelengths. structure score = 4071.3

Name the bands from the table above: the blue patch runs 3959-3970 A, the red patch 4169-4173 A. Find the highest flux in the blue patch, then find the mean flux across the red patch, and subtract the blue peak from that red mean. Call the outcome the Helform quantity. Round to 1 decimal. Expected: 1.6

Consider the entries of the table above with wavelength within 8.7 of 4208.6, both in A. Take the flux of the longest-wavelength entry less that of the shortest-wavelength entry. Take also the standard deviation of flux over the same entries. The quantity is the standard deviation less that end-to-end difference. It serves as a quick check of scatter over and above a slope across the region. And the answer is 0.2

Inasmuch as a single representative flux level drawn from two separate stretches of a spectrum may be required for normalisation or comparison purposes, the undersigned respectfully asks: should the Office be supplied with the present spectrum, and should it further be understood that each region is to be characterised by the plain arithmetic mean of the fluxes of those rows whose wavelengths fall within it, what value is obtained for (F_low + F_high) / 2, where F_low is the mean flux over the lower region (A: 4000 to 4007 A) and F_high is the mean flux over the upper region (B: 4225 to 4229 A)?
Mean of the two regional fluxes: 9.6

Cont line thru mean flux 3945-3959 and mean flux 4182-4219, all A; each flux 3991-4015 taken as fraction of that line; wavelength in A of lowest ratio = 3997.01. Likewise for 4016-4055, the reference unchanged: 4045.15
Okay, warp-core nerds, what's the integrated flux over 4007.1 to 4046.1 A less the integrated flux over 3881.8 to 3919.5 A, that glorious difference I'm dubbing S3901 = 90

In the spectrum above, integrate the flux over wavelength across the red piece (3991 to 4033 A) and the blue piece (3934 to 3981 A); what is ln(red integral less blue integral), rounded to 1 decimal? 4.7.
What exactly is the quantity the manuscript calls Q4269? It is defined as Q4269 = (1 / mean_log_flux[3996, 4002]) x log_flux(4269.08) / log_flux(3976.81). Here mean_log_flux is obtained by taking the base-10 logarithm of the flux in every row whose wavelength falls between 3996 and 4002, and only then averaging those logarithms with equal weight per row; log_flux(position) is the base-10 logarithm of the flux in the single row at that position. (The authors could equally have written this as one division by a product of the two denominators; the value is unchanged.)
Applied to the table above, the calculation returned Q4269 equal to 1.10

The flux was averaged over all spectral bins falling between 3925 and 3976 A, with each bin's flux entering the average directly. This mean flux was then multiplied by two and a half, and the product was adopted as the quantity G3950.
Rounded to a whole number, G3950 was 16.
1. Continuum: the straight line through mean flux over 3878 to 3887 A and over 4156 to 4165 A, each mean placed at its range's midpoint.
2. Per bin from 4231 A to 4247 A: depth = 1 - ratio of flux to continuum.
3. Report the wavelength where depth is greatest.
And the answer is 4235.79 A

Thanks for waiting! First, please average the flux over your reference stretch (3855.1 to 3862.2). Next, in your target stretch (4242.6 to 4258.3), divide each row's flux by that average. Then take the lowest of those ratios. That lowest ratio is 1.2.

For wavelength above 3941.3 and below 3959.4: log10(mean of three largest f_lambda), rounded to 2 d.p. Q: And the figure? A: 0.98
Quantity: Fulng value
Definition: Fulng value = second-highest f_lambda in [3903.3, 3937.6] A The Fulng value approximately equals 9.838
